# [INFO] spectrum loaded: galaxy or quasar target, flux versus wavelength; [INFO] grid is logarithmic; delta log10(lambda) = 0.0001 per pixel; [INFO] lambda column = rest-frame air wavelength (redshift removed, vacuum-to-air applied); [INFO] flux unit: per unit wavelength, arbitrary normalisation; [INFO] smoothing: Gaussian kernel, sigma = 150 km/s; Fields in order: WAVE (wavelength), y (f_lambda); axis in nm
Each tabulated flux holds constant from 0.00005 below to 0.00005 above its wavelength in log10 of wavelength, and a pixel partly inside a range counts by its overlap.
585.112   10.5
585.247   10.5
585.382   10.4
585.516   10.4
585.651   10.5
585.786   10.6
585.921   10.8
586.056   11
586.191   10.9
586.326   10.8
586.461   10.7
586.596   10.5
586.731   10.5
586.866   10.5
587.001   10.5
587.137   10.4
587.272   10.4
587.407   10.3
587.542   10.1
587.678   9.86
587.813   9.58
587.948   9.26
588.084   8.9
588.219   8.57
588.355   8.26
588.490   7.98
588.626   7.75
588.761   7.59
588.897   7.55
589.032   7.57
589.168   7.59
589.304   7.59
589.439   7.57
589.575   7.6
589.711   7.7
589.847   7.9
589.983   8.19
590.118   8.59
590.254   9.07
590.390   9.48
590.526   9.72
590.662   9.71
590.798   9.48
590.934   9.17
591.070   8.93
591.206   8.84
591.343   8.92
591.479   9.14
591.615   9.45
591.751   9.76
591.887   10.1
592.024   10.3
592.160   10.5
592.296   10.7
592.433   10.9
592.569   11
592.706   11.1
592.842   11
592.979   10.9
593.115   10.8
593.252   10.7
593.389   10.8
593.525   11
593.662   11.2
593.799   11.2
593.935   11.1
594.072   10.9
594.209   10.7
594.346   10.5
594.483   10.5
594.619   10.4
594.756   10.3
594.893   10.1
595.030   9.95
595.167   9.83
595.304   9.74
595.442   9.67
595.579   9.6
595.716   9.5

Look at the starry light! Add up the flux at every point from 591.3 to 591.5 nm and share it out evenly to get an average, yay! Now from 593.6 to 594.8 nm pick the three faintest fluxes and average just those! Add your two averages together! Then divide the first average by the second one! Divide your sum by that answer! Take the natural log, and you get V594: 3.11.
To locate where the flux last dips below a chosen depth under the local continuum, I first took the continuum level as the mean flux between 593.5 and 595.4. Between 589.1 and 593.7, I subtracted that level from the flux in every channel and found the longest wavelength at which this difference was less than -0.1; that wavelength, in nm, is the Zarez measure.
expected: 592.024 nm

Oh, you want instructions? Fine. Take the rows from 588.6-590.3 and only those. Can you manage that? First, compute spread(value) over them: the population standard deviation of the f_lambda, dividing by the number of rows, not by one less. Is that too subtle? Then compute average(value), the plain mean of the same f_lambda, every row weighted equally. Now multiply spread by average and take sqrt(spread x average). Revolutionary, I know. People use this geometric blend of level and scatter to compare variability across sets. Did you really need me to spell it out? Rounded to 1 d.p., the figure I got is 1.9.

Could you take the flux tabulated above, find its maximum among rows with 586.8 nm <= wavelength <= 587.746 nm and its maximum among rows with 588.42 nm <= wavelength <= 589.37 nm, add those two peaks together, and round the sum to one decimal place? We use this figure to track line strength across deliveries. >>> 18.5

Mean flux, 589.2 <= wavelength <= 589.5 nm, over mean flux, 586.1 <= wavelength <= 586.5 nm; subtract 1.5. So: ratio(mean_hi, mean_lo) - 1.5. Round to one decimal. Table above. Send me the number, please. -0.8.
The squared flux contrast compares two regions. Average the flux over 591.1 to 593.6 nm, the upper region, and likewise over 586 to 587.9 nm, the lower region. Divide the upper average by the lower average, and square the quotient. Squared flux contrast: 1.0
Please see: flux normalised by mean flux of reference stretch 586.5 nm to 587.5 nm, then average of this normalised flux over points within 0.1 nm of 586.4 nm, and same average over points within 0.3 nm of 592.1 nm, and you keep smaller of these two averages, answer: 0.996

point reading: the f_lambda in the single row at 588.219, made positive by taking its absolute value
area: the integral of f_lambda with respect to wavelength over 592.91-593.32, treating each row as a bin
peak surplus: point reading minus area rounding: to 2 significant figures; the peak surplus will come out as 4.1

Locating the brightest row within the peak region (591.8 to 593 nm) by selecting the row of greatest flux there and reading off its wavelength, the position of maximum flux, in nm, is 592.706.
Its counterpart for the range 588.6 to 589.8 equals 588.626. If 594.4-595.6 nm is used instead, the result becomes 594.483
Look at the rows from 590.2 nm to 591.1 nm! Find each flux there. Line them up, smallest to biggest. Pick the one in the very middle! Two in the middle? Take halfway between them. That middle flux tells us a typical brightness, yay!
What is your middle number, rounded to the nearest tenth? 9.5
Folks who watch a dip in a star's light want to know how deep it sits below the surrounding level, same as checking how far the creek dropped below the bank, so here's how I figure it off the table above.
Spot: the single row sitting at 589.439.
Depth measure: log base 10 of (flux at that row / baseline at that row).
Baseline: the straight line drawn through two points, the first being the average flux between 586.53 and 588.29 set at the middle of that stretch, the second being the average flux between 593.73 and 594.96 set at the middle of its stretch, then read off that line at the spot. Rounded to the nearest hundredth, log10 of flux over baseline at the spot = -0.13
